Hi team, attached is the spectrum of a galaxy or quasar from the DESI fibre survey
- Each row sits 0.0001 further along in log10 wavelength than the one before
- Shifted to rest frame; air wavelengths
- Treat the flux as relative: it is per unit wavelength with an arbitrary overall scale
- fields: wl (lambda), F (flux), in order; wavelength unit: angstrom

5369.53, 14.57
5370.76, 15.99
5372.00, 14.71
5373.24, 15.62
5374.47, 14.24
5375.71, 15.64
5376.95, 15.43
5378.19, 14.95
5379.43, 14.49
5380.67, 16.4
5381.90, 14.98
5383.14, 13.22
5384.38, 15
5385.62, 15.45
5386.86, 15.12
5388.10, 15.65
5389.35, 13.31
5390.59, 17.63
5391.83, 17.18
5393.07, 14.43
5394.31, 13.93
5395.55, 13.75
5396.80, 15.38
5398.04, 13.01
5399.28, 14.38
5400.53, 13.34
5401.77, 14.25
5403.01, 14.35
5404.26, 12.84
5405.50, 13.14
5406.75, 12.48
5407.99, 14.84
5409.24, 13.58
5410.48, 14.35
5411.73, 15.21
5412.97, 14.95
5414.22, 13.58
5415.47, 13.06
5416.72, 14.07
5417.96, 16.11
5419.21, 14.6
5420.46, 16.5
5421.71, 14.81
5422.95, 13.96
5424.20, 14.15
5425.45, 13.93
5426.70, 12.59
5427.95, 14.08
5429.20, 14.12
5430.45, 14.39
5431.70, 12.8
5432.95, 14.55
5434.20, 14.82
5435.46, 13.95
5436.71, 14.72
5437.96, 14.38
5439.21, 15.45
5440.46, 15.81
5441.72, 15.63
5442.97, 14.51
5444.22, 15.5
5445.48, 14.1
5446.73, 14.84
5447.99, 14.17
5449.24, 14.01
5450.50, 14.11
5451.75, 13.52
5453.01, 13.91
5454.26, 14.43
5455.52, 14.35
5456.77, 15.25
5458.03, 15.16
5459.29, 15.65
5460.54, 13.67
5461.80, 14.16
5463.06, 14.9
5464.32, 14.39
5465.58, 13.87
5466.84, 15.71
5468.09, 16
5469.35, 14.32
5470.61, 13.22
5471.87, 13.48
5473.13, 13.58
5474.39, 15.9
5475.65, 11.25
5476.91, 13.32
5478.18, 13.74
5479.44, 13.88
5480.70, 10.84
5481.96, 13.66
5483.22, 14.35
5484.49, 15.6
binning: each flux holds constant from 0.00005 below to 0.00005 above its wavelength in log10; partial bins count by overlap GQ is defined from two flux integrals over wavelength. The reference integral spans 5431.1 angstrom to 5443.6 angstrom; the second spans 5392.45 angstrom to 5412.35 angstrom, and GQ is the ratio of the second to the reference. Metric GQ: 1.51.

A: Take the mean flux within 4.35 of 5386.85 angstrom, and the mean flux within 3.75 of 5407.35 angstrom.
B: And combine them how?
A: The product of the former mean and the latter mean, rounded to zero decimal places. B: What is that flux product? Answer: 204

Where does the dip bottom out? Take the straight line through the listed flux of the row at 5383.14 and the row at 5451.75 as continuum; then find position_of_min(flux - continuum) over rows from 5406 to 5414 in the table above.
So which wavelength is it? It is 5406.75 angstrom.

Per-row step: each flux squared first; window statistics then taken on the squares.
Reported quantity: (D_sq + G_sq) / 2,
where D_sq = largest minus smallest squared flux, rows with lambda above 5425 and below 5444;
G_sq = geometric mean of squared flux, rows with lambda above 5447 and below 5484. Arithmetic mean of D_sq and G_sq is 144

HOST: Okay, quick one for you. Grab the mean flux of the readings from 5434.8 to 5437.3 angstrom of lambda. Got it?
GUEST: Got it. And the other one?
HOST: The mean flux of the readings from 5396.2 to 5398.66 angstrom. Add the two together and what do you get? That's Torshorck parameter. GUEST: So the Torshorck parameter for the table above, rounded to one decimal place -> 28.5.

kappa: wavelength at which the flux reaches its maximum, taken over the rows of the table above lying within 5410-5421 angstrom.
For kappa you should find 5420.46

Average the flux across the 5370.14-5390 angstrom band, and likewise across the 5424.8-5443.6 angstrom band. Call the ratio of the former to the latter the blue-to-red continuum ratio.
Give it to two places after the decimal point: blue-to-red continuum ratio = 1.04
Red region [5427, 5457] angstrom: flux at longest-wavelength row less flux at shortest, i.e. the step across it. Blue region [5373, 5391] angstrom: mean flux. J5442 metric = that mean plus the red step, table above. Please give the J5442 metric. 16.3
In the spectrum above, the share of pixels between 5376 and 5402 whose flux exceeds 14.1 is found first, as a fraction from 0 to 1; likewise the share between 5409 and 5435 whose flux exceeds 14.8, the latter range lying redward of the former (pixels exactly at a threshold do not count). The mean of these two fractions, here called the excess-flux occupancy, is 0.50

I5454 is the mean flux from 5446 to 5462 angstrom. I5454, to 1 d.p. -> 14.4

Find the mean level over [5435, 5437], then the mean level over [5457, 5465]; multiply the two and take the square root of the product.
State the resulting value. 14.5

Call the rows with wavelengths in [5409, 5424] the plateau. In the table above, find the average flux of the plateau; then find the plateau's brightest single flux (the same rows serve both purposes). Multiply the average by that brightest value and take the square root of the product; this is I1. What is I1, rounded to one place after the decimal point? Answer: 15.5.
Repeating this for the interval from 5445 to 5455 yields 14.5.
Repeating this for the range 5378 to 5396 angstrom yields 16.3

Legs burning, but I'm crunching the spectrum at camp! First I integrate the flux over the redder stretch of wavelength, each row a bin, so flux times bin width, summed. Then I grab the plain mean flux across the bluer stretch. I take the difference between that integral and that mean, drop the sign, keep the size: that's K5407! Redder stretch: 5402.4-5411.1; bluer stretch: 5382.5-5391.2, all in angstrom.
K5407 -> 104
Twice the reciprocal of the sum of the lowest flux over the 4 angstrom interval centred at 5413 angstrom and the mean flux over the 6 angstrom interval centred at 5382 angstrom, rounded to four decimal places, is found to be 0.0704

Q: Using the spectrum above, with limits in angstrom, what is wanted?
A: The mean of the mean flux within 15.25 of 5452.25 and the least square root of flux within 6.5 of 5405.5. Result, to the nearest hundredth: 9.09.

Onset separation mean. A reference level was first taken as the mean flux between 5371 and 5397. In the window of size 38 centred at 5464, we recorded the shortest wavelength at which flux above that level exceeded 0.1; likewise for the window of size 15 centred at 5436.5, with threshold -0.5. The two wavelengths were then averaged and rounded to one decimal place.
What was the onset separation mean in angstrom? 5445.5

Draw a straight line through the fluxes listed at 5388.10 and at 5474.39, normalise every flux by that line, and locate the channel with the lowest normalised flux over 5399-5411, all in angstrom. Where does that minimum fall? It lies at 5406.75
